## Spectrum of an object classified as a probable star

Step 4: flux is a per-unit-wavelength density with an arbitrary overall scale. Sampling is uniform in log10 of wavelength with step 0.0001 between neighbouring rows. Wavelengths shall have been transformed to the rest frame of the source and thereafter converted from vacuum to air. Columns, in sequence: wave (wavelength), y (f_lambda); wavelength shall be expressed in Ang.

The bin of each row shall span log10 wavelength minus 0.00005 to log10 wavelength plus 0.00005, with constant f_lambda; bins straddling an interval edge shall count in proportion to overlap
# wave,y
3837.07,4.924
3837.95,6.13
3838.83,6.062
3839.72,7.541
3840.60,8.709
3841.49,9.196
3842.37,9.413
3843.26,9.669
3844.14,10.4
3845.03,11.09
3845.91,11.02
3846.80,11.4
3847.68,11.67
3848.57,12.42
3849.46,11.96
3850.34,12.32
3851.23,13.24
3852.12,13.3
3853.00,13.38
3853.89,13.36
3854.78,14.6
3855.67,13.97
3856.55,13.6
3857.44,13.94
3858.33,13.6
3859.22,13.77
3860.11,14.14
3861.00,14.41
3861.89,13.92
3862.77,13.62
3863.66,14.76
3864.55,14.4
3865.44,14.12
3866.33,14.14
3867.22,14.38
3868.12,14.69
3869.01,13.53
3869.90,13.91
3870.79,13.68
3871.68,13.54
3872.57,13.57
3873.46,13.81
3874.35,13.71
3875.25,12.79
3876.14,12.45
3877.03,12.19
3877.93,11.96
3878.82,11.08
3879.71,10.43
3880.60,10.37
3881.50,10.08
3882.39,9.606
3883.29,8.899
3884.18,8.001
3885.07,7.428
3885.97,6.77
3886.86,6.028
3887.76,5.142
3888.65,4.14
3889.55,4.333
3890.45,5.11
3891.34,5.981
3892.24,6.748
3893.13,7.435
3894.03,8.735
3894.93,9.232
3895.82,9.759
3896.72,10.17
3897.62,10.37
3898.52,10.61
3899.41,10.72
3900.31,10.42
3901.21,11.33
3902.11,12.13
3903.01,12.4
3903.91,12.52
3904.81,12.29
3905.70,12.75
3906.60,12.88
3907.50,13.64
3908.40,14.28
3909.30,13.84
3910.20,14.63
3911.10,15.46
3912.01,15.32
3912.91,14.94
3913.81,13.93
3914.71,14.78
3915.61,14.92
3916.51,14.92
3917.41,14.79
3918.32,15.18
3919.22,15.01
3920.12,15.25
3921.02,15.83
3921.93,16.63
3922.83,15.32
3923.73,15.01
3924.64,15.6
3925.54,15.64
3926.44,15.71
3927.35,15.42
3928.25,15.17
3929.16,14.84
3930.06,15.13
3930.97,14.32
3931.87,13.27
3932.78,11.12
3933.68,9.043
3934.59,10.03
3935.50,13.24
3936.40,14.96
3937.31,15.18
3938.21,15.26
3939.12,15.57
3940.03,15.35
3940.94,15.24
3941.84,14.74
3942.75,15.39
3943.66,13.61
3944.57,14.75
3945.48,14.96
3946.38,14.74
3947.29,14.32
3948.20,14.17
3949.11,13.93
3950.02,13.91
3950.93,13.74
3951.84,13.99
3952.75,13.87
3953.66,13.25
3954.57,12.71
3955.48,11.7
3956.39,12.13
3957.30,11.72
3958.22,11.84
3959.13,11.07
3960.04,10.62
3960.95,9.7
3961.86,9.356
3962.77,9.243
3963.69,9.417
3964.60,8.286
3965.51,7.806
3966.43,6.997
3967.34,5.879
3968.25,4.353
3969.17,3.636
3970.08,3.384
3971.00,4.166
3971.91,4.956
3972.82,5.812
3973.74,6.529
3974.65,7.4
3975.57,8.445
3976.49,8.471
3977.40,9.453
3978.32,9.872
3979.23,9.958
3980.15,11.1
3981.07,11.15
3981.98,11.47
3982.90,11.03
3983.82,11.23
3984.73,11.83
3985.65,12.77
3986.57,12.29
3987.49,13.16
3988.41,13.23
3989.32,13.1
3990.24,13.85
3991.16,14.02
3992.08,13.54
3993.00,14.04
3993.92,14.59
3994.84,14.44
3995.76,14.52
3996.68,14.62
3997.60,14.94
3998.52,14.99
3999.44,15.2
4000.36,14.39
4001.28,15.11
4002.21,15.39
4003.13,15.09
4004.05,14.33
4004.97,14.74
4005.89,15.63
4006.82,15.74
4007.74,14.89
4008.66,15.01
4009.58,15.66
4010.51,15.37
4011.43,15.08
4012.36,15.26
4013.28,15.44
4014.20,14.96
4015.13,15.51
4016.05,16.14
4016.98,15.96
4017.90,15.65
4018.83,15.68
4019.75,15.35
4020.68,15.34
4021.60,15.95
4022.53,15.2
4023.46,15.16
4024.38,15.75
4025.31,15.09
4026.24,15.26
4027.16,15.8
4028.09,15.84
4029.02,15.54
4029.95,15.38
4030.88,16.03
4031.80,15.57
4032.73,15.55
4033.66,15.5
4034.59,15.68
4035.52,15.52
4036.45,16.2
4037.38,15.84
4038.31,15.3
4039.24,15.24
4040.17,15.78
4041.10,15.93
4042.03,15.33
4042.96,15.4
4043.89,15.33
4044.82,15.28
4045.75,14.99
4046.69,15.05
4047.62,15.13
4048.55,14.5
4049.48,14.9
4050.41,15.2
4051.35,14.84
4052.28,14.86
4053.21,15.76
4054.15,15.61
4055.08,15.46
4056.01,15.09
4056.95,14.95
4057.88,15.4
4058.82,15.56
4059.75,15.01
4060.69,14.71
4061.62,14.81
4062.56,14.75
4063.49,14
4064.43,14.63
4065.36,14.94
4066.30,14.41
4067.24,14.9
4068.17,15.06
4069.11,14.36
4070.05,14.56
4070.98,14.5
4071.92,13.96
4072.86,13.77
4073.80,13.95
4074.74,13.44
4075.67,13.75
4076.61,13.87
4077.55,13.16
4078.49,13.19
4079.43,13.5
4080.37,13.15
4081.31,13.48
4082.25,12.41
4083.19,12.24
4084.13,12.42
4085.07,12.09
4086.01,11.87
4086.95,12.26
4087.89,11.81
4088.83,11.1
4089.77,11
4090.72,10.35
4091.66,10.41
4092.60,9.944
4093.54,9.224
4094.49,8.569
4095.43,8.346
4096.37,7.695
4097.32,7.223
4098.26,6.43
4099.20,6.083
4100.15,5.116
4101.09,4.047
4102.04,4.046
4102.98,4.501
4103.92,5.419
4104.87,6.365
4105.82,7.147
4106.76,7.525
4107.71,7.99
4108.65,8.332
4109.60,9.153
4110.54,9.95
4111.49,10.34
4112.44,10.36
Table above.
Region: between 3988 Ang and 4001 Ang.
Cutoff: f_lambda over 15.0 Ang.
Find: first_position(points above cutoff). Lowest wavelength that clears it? 3999.44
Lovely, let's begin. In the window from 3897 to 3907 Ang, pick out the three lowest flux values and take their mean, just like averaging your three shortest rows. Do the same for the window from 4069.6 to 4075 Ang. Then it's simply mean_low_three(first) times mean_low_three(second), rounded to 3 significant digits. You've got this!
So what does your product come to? 144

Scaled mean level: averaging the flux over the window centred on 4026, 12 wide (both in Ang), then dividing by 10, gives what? 1.55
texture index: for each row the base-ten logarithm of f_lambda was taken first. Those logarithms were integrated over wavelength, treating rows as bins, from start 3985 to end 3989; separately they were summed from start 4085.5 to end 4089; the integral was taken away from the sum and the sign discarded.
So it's 0.2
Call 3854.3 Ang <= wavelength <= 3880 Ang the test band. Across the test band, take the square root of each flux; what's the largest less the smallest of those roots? 0.61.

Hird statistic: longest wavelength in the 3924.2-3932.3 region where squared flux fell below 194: 3931.87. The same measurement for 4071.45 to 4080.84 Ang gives 4080.37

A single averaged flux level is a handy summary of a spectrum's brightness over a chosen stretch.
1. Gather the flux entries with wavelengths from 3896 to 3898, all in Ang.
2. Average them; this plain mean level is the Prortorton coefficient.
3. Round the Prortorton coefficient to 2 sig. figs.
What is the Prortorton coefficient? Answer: 10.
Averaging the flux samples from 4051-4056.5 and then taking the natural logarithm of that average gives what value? 2.73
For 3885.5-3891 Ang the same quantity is 1.66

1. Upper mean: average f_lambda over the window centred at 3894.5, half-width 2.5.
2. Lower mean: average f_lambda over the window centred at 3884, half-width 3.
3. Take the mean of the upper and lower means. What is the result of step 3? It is 8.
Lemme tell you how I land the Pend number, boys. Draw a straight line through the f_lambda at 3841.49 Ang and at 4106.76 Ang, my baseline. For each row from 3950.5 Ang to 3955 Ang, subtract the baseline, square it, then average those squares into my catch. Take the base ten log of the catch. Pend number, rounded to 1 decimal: 1.4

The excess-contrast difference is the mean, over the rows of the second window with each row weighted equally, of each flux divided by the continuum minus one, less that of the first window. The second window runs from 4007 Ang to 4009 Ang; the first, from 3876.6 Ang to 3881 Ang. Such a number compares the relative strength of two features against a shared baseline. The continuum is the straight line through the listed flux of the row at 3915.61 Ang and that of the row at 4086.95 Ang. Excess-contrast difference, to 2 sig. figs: 0.39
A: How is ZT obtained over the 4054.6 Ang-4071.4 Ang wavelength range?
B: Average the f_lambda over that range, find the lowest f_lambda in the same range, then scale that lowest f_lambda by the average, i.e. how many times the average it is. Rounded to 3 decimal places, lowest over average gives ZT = 0.943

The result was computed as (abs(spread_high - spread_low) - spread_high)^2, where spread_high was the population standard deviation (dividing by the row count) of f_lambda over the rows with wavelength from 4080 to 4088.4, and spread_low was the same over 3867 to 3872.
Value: 0.19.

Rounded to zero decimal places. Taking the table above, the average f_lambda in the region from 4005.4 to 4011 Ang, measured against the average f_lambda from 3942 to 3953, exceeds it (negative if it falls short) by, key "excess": 1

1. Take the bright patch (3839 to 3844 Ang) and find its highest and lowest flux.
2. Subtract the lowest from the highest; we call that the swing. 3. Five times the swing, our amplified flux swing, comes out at 10.6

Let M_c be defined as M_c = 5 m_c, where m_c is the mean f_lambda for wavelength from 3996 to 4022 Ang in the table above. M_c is 76.3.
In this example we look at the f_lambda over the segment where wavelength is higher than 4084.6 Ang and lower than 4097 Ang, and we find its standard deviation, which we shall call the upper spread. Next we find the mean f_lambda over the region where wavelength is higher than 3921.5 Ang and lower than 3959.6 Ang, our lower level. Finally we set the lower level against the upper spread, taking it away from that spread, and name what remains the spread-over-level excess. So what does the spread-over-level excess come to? -12.5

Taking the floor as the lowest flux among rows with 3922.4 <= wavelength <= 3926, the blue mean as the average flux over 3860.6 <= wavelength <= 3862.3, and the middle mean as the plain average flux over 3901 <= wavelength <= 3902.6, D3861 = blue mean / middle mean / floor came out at 0.08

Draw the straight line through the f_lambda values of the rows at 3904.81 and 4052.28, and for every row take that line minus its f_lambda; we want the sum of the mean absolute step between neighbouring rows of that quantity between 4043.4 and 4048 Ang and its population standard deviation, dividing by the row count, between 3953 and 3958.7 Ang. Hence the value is 0.7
